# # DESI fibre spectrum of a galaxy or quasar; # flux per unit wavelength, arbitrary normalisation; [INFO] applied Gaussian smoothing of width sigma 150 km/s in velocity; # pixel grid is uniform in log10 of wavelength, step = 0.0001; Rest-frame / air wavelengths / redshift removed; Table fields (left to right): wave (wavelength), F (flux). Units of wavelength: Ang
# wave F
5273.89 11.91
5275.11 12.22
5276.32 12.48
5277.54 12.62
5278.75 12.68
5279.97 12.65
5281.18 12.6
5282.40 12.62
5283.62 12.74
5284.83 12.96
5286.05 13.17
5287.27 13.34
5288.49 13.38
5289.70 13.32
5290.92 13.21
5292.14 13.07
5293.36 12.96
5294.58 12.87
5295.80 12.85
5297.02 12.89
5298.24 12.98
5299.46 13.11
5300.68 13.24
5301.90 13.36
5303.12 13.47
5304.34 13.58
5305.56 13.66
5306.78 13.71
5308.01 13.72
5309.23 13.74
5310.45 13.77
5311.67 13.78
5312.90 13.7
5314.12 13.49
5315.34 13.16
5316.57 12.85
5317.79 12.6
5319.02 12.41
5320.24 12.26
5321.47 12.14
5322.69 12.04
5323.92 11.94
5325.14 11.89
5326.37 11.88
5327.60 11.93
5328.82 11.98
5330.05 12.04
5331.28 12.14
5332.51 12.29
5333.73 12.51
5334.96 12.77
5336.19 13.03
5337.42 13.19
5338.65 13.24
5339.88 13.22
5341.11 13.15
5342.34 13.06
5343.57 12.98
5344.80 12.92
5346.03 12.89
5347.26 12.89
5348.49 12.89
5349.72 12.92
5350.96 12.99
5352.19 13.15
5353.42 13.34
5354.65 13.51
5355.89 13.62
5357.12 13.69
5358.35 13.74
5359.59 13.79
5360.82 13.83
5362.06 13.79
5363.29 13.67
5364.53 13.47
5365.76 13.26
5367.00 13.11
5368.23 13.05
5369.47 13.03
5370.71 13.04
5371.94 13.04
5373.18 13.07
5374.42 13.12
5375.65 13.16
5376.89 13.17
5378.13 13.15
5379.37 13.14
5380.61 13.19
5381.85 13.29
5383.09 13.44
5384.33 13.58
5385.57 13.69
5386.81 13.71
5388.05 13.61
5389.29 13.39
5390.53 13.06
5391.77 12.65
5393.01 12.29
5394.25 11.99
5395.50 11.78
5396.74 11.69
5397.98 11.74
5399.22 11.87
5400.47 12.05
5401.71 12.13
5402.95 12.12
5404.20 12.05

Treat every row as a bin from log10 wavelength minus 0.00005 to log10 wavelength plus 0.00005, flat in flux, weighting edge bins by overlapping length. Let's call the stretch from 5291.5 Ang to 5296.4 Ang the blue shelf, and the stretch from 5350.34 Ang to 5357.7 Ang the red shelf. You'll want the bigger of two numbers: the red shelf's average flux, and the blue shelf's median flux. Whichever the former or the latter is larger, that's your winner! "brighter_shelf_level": 13.4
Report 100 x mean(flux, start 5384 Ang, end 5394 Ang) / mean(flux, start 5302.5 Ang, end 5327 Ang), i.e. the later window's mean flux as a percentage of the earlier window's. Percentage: 102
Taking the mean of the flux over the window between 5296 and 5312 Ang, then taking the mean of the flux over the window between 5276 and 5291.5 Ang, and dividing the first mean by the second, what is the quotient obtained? 1.04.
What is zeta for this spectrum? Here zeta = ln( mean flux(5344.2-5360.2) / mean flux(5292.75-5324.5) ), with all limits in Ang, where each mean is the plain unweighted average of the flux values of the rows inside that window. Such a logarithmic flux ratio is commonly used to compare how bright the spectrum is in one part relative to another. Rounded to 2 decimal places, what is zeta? 0.01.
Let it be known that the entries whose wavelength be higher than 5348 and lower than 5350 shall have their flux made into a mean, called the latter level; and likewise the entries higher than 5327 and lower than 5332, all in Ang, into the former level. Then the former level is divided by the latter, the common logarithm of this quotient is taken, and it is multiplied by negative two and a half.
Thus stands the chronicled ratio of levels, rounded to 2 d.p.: 0.08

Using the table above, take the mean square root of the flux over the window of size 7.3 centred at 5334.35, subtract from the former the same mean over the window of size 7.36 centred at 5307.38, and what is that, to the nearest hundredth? -0.14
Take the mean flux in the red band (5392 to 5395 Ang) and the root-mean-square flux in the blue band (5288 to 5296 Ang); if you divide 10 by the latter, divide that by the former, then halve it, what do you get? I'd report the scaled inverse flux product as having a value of 0.0314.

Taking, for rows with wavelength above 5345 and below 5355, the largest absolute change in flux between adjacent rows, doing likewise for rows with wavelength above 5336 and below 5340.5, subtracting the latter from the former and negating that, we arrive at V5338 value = -0.03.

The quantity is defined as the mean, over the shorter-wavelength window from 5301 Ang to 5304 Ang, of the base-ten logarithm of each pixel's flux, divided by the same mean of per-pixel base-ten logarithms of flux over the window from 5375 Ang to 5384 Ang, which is 1.006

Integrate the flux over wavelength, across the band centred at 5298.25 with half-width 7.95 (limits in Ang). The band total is 209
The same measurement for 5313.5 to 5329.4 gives 197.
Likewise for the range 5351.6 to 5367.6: 217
